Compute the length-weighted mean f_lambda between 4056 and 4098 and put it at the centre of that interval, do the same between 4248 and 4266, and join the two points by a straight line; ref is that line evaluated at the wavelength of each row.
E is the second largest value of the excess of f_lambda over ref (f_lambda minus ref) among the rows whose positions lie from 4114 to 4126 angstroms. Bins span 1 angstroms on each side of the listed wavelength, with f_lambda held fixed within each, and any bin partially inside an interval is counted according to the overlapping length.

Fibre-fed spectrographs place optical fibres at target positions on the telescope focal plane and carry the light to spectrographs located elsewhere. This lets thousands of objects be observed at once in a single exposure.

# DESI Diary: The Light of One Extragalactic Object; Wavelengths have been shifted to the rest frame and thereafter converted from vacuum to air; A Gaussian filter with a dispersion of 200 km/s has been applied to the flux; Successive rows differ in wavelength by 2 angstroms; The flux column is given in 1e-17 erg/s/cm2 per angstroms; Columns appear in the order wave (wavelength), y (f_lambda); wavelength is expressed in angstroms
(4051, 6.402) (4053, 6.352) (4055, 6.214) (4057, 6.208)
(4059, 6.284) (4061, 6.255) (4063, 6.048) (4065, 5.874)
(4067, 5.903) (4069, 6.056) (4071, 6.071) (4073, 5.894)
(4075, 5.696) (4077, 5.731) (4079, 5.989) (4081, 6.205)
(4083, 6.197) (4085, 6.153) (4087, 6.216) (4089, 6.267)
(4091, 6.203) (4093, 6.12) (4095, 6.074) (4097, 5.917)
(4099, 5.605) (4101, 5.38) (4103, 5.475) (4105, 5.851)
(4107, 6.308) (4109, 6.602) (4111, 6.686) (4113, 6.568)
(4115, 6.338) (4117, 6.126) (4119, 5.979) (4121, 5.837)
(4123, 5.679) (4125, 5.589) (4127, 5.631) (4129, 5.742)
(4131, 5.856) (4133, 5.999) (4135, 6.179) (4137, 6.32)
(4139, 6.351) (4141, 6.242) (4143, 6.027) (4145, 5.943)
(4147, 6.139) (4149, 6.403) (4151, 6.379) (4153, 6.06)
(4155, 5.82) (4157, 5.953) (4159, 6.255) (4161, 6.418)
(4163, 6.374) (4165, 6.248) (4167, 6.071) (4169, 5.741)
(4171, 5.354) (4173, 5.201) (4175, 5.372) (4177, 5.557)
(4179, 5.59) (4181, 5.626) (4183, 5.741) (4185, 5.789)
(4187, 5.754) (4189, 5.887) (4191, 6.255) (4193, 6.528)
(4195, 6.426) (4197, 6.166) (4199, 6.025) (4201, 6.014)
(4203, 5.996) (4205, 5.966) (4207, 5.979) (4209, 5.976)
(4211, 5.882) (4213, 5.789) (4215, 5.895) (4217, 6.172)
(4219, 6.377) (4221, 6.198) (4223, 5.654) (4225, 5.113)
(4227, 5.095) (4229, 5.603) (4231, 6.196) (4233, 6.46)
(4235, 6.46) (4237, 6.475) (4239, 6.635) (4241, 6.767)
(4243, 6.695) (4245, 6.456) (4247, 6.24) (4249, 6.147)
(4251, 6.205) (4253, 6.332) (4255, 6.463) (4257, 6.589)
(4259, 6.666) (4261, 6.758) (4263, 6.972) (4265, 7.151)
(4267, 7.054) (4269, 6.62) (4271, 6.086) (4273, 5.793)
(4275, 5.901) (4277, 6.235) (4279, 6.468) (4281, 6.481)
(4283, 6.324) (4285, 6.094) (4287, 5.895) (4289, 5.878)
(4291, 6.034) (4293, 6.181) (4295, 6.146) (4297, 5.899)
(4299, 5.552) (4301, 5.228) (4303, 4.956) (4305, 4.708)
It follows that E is -0.1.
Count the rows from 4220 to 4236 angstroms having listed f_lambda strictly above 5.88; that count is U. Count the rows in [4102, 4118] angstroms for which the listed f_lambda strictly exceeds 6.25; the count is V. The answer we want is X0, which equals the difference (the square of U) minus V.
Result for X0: 11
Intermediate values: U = 4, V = 5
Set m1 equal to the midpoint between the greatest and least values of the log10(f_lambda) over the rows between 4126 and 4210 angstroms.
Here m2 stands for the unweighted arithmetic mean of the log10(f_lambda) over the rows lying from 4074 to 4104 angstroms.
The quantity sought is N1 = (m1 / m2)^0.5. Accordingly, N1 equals 0.99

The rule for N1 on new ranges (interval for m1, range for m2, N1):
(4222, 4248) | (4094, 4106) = 1.01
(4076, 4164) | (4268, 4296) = 0.99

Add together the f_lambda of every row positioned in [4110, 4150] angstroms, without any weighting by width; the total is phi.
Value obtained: 121.6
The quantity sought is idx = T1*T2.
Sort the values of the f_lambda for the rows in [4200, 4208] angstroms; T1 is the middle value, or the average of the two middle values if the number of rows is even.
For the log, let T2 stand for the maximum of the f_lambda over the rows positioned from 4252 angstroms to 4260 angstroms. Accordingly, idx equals 39.9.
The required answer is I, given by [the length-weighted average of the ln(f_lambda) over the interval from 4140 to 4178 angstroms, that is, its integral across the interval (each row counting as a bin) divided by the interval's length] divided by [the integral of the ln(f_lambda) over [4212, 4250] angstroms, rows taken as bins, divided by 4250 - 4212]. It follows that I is 0.99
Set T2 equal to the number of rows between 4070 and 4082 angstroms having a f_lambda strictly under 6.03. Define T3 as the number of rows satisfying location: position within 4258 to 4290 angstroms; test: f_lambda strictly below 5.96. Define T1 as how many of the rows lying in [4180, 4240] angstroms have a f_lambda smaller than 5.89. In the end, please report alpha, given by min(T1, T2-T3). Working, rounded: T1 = 11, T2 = 4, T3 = 4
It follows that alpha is 0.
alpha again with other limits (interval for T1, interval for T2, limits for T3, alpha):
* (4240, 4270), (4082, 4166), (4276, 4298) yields 0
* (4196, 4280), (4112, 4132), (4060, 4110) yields -3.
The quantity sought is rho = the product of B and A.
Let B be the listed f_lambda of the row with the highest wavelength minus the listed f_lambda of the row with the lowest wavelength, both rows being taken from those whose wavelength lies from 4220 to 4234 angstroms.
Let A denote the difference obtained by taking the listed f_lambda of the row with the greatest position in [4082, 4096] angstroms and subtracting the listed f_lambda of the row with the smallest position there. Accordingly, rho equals -0.03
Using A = -0.1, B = 0.3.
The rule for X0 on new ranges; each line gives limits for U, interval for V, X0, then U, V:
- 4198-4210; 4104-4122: 31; 6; 5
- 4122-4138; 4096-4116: 4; 3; 5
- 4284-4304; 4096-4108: 35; 6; 1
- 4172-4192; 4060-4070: 3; 2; 1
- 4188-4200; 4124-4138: 35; 6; 1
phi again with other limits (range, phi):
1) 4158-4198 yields 118.4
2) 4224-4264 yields 126.3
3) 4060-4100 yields 120.5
